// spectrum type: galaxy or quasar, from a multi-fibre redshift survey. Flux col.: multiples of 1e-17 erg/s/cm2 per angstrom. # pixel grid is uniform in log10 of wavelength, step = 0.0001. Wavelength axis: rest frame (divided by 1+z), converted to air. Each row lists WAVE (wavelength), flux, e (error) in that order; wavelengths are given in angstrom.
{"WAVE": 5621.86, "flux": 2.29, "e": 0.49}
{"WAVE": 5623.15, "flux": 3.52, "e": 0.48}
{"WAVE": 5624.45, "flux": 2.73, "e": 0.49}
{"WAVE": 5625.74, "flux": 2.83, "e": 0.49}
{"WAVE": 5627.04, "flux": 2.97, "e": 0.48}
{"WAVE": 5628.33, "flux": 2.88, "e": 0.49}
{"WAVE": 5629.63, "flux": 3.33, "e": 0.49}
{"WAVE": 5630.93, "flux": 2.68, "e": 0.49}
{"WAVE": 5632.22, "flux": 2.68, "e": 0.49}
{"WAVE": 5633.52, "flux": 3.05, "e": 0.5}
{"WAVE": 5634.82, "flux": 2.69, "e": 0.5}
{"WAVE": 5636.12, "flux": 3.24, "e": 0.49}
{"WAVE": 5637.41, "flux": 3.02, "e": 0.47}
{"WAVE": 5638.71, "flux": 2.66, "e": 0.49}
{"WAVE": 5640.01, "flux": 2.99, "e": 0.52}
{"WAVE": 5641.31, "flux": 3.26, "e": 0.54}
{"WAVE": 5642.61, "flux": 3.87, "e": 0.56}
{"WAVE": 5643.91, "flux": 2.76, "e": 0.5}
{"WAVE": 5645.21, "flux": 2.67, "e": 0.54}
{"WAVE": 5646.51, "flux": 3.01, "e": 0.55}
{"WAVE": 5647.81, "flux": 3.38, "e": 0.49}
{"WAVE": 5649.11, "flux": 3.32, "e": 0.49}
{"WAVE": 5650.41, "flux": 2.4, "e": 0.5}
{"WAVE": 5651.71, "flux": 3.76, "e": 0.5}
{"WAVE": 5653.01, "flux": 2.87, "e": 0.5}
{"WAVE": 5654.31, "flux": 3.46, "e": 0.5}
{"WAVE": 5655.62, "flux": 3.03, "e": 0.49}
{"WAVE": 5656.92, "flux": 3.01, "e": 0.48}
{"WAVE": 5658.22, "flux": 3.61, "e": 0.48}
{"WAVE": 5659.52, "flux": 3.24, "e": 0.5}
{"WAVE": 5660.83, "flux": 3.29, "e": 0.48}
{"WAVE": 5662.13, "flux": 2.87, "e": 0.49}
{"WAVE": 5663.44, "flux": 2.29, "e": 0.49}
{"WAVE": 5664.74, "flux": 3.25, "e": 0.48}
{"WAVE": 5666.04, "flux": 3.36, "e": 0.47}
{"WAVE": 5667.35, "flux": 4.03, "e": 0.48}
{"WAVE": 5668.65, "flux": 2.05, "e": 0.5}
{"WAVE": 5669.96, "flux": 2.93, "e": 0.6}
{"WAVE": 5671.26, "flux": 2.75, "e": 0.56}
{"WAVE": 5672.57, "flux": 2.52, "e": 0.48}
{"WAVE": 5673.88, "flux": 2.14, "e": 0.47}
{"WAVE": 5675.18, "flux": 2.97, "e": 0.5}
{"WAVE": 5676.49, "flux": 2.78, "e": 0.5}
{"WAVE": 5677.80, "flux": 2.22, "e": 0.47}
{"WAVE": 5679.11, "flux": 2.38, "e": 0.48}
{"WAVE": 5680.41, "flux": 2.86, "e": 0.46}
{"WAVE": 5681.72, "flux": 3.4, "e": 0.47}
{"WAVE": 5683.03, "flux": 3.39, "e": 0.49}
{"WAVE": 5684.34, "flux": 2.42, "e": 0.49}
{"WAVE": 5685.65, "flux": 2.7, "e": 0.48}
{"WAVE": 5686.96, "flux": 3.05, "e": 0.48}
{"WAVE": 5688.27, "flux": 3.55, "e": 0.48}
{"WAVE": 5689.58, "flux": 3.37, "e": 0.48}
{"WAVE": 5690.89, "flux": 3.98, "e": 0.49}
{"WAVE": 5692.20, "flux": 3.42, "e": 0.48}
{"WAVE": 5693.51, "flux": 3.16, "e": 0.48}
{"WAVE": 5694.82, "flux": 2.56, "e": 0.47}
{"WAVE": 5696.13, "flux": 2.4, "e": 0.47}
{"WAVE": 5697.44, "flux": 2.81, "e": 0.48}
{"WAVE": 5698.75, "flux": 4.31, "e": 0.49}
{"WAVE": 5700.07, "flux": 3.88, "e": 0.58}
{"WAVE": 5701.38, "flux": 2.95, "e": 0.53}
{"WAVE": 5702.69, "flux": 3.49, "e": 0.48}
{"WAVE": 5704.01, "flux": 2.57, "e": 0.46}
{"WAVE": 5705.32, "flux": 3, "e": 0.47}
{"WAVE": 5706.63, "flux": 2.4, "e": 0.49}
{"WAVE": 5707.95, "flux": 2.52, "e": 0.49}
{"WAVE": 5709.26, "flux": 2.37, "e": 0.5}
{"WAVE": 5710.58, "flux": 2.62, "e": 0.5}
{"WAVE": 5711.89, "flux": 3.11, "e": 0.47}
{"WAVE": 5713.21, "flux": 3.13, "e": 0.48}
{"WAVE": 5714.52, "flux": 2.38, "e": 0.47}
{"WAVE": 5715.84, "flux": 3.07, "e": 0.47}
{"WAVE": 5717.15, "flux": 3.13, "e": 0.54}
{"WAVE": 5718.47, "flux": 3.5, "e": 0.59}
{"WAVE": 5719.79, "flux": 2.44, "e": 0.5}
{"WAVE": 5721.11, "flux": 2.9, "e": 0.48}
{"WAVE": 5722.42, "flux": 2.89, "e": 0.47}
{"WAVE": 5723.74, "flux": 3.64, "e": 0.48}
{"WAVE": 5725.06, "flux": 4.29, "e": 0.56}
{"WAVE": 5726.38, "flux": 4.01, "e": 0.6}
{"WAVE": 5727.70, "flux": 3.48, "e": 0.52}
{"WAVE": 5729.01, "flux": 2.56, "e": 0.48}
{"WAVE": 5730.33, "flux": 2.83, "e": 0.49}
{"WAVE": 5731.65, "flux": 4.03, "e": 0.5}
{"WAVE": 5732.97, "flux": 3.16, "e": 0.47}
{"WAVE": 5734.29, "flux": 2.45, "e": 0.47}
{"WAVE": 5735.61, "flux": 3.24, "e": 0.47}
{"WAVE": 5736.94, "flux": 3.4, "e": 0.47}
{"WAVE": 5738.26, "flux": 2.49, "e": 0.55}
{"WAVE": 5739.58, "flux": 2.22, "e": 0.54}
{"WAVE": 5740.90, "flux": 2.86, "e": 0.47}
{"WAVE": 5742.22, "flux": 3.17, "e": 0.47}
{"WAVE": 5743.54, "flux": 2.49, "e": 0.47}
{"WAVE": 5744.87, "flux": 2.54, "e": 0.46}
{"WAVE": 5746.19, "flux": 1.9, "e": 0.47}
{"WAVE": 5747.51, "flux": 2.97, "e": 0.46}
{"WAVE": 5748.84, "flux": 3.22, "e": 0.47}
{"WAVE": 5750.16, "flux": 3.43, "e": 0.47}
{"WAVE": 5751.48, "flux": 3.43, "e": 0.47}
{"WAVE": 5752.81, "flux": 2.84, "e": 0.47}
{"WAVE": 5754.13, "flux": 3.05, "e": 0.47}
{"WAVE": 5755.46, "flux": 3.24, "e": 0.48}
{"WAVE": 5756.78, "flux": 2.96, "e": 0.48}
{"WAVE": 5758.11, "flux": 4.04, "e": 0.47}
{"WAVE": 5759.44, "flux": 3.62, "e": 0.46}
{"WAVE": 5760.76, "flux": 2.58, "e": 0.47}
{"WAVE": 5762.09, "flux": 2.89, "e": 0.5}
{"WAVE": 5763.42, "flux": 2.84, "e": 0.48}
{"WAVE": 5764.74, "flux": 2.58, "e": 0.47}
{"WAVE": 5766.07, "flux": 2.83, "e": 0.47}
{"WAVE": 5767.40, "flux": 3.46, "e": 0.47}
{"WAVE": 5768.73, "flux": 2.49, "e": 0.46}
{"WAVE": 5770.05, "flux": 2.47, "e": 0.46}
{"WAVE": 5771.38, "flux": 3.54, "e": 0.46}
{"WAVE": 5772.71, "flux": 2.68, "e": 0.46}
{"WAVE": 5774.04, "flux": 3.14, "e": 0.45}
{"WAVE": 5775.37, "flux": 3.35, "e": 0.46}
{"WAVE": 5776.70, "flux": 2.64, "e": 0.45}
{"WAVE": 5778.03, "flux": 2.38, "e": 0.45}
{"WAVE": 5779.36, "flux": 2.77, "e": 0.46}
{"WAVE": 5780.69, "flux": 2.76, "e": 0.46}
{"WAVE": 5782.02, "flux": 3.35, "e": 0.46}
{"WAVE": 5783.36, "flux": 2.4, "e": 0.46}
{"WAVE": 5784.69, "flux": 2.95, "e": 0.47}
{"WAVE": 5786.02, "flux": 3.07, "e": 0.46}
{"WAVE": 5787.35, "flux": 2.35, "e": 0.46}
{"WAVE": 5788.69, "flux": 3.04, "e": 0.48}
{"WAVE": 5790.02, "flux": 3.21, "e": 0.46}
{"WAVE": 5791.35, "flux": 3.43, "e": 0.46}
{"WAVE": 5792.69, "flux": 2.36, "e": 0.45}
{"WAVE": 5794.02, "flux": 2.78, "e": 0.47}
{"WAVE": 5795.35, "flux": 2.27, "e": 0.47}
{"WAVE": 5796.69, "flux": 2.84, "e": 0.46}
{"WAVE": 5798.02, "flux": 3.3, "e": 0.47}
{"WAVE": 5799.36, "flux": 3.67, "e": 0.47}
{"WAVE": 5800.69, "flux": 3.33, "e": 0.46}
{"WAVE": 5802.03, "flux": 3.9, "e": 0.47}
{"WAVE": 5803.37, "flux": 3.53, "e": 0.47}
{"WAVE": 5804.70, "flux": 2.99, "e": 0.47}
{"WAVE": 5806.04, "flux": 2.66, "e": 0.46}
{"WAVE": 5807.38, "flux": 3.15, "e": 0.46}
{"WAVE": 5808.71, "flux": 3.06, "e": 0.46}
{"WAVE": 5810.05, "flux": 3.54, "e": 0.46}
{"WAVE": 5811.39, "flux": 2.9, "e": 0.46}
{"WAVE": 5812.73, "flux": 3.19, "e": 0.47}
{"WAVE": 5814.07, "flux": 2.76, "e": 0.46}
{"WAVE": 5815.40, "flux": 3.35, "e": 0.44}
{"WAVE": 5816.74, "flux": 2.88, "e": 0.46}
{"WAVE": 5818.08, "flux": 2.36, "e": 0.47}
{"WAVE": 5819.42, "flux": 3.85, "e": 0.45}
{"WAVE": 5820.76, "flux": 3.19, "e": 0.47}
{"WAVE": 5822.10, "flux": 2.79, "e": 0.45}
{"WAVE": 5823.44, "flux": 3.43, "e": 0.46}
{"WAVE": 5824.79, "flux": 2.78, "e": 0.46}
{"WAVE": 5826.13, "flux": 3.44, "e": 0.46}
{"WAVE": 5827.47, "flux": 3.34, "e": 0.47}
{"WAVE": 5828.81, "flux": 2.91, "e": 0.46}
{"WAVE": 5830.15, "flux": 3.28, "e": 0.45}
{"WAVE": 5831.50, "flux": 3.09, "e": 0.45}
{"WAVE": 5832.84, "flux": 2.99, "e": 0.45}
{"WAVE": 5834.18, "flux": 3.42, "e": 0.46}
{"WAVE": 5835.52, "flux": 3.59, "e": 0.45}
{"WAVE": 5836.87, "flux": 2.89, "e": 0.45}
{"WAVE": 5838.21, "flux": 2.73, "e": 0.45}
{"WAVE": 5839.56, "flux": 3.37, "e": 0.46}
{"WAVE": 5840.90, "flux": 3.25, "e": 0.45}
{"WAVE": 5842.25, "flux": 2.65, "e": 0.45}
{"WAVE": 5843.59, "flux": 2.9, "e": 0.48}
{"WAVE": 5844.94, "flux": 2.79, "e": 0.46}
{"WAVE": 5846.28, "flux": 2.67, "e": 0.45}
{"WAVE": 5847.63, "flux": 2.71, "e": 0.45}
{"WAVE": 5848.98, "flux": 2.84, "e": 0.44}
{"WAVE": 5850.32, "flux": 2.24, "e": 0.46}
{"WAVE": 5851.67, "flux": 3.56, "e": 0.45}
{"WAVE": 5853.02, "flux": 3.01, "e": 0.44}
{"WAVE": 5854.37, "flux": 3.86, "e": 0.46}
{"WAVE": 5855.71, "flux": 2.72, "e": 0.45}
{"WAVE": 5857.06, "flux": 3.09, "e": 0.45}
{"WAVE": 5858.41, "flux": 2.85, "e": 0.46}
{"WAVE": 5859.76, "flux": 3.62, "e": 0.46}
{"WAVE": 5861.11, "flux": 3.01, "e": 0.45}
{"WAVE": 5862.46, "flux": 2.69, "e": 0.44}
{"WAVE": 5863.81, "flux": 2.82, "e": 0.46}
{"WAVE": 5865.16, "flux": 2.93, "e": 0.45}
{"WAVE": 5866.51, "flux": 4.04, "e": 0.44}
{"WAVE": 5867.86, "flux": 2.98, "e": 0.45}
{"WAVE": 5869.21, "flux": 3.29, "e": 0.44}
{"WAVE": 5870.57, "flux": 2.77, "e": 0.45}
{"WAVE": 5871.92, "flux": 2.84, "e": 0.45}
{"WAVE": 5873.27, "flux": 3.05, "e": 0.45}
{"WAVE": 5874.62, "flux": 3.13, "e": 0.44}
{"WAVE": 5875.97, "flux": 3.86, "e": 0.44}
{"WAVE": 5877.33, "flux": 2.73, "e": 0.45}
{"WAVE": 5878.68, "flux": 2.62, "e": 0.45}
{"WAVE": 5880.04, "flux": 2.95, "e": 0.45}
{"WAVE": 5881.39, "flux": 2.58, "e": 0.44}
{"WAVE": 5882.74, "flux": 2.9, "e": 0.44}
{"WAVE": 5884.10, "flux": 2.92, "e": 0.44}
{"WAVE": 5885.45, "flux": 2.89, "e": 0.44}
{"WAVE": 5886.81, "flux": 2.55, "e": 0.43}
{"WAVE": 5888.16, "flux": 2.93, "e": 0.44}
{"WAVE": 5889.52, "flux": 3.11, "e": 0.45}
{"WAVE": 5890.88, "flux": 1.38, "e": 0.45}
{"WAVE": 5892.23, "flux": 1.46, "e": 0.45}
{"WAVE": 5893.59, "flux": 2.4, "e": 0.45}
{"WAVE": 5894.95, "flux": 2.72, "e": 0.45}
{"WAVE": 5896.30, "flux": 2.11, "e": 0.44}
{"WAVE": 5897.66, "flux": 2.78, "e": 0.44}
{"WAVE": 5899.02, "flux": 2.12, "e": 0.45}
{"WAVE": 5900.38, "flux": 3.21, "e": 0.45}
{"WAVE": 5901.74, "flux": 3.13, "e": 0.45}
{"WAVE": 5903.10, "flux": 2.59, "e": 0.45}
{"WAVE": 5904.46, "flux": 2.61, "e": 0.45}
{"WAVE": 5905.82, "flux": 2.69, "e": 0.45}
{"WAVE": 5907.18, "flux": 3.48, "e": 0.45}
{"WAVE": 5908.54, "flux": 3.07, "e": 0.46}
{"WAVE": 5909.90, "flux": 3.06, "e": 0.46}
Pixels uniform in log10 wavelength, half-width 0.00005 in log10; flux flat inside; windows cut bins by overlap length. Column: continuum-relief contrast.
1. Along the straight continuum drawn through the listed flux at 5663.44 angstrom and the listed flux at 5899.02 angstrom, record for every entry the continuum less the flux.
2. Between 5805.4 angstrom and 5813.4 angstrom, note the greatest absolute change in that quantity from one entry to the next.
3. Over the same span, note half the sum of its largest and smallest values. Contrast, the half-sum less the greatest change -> -1.55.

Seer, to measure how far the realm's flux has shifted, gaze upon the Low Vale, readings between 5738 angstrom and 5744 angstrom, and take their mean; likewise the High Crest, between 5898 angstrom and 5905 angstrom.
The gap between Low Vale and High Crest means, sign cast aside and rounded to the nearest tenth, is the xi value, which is 0.1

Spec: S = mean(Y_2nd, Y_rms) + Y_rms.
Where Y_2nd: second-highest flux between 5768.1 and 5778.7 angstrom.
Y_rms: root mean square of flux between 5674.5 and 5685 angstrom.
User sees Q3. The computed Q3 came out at 5.93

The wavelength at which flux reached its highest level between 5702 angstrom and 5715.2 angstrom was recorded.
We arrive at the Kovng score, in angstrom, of 5702.69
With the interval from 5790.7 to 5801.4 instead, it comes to 5799.36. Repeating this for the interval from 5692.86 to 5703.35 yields 5698.75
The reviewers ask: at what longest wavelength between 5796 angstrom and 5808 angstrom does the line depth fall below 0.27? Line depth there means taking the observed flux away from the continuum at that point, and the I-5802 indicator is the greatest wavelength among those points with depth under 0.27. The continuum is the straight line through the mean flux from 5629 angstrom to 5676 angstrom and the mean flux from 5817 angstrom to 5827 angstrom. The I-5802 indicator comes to 5807.38 angstrom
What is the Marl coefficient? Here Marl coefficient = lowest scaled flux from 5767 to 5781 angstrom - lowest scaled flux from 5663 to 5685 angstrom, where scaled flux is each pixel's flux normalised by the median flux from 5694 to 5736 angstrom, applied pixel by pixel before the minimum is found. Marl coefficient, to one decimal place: 0.1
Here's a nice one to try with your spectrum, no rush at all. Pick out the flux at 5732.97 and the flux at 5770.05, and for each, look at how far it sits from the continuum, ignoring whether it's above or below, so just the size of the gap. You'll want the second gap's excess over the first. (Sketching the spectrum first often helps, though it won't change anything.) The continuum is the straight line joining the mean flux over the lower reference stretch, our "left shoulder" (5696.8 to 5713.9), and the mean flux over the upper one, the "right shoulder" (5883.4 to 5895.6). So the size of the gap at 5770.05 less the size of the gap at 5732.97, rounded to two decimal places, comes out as 0.13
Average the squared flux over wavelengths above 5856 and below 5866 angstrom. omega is 9.1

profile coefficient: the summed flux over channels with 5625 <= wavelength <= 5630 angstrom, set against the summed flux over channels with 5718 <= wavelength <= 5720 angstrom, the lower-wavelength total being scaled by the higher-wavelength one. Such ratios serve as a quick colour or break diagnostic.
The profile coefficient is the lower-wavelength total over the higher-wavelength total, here 2.0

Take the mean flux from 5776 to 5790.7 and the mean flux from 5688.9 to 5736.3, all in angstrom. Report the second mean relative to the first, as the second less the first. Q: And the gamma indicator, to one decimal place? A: 0.3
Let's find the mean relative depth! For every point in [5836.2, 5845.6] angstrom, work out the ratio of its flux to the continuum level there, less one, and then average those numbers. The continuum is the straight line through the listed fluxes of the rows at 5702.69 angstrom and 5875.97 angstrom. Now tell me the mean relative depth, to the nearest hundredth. -0.22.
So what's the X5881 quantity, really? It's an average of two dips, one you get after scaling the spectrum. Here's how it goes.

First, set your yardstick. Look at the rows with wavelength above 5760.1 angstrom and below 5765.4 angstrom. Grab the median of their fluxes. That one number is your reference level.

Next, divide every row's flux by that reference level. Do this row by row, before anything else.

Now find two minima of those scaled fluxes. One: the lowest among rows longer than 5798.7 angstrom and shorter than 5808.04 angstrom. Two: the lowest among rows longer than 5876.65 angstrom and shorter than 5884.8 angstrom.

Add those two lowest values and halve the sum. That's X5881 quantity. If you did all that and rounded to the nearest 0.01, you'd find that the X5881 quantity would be 0.97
